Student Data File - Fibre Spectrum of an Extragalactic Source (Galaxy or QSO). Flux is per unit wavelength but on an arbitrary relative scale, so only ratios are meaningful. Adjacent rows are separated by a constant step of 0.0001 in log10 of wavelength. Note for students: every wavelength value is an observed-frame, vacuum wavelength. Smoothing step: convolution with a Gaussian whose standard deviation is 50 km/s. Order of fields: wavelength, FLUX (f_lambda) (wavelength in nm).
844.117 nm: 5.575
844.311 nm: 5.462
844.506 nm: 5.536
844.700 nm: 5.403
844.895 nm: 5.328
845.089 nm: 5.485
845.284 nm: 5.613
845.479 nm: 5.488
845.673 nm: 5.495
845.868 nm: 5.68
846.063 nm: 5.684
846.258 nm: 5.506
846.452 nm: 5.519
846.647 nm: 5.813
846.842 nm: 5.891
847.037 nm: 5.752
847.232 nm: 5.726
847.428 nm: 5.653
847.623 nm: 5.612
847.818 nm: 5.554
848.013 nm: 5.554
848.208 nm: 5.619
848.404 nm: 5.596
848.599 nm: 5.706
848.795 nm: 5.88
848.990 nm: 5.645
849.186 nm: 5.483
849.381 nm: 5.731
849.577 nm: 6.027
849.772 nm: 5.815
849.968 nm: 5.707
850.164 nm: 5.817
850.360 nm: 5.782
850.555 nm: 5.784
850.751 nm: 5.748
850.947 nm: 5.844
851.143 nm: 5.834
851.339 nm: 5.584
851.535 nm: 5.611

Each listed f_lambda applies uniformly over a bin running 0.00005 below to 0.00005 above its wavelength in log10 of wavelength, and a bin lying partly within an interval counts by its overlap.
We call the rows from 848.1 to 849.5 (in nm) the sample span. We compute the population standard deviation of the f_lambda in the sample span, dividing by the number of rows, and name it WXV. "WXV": 0.115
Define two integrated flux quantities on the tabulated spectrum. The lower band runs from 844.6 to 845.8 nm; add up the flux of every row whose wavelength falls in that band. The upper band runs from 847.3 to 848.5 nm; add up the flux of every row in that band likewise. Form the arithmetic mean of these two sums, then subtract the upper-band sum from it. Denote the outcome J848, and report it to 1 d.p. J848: -0.4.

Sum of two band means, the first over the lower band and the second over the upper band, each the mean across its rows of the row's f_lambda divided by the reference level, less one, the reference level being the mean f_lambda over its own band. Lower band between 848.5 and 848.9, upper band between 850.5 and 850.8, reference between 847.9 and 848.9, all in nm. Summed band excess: 0.038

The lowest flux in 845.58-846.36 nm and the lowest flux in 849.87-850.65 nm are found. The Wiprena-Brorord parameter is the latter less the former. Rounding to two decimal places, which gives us 0.21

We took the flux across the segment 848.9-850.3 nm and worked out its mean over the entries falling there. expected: 5.75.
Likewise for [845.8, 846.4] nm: 5.62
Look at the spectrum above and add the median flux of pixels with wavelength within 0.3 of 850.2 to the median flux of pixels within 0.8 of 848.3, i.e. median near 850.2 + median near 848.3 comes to 11.40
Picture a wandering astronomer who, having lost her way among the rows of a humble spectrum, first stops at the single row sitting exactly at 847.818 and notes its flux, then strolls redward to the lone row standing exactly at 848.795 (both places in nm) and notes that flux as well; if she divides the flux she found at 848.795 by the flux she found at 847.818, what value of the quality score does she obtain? 1.06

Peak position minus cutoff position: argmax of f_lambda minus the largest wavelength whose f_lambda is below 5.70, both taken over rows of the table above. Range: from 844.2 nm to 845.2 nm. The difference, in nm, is -0.58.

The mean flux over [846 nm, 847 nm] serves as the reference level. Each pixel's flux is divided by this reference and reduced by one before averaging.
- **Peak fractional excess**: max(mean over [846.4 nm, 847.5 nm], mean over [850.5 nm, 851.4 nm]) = 0.013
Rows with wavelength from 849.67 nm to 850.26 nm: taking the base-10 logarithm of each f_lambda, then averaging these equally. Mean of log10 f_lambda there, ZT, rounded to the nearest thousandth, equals 0.762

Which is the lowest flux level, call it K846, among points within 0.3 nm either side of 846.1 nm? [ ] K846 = 5.506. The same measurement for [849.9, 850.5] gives 5.707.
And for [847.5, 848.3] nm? 5.554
